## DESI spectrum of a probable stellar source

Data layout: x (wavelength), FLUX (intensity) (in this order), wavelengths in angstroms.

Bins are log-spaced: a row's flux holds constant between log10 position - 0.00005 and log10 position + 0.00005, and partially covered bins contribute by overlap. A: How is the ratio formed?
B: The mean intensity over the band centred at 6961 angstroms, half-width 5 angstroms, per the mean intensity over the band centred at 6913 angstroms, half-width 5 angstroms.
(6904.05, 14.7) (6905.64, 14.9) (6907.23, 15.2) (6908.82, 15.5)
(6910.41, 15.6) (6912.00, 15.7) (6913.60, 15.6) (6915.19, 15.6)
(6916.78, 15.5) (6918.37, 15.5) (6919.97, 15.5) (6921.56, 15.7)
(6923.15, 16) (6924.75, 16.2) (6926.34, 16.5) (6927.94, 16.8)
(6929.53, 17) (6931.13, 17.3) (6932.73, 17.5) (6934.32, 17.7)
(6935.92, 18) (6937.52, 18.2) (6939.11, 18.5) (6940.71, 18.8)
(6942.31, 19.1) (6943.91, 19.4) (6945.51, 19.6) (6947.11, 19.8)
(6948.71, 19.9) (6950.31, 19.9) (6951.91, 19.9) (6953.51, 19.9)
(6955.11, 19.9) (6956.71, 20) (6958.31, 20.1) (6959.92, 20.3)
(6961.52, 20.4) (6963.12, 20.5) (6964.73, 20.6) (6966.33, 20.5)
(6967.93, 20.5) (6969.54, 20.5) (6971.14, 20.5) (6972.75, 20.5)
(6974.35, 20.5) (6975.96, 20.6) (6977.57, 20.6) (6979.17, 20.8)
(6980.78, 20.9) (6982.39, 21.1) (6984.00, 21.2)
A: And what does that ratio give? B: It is 1.304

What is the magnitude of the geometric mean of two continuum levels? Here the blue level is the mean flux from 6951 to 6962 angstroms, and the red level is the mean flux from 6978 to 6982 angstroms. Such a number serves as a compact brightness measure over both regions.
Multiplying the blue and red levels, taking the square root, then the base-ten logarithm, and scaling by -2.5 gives -3.28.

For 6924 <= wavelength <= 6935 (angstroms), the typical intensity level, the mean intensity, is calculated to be 17.0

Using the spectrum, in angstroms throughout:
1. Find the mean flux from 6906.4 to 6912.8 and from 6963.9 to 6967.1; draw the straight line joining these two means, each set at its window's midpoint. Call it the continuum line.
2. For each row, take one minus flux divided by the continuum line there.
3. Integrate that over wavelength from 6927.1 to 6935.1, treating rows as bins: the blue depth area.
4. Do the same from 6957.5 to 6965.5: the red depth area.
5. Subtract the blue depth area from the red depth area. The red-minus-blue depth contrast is -0.16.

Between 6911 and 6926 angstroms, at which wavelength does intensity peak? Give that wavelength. 6924.75 angstroms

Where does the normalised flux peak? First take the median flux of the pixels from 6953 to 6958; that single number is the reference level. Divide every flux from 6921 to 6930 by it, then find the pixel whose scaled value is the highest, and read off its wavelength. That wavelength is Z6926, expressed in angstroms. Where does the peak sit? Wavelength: 6929.53 angstroms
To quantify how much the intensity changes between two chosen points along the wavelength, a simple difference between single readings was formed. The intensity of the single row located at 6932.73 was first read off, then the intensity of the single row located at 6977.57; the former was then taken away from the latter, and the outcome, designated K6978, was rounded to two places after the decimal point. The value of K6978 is 3.10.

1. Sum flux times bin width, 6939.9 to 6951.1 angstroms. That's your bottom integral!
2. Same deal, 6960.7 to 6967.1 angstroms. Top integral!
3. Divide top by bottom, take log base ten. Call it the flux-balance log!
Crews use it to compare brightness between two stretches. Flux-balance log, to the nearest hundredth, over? -0.22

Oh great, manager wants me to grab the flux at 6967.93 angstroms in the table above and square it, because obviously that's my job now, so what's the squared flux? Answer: 420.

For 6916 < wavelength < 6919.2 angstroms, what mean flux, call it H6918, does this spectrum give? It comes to 15.5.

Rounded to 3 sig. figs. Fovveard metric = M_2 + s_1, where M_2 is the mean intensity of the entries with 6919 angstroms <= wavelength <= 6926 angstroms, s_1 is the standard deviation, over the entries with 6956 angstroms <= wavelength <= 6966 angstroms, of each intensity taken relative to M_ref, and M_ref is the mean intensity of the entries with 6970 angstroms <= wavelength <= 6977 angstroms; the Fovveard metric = 16.1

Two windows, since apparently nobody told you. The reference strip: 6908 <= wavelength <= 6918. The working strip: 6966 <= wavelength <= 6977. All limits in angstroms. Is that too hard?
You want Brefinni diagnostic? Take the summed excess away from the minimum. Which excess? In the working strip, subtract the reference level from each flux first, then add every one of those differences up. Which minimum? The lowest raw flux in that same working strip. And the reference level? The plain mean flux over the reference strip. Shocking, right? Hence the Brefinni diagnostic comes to -14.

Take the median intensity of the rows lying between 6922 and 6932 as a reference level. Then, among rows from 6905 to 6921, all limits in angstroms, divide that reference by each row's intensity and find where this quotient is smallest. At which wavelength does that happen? 6912.00 angstroms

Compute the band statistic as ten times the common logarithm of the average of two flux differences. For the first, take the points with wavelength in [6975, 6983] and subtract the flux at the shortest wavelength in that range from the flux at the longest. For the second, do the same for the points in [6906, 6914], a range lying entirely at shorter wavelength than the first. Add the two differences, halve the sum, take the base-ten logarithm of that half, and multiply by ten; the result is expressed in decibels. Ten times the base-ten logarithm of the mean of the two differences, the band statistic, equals -3.5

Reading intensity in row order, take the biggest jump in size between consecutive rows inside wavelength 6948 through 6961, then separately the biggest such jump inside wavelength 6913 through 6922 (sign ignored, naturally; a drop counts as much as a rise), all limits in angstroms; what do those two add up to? 0.400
